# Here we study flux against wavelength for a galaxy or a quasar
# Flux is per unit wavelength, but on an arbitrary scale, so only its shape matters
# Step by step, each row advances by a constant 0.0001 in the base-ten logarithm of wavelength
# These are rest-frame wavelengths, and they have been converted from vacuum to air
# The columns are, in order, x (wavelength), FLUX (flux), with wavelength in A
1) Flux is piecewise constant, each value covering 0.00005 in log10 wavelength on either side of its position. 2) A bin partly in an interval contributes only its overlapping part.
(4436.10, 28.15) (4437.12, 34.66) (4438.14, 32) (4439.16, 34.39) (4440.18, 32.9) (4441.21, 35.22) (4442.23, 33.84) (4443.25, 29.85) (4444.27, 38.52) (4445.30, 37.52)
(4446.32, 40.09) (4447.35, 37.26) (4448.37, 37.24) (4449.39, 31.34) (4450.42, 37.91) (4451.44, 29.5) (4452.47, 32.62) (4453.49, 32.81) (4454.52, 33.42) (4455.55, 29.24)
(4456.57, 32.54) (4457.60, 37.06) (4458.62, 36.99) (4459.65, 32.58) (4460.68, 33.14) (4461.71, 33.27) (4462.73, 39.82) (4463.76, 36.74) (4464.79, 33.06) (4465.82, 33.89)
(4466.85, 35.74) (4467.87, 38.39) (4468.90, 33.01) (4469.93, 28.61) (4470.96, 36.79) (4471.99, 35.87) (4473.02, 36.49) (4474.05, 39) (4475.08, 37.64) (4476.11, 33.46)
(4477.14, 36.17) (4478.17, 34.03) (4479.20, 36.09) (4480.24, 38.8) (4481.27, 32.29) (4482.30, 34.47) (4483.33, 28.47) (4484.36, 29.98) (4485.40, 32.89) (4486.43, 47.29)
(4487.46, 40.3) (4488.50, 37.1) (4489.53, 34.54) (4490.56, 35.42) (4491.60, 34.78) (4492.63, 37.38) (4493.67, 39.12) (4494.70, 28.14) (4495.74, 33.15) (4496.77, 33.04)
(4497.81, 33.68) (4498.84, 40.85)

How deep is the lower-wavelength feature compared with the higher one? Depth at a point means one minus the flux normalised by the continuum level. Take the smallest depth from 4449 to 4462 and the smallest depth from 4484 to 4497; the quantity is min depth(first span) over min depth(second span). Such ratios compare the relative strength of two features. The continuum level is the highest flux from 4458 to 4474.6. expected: -0.26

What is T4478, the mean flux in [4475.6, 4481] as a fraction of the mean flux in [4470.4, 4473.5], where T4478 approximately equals 0.98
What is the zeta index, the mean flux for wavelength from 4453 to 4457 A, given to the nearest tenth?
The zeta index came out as 32.0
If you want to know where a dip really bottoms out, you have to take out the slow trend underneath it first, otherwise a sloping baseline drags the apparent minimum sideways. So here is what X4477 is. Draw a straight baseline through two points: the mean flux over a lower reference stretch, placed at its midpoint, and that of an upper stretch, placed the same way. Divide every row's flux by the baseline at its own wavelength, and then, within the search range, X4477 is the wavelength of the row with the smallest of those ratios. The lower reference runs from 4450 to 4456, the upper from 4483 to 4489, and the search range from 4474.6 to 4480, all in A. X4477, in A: 4476.11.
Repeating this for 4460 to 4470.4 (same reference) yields 4469.93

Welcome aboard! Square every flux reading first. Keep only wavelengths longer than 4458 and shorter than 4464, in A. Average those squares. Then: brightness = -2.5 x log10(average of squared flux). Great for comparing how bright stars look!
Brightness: -7.75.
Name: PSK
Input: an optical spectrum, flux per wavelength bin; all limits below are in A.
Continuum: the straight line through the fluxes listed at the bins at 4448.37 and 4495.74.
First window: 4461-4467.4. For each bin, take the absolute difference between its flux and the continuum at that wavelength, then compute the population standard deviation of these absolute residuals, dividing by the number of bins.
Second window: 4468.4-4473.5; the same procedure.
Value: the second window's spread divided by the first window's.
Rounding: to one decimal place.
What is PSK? 1.7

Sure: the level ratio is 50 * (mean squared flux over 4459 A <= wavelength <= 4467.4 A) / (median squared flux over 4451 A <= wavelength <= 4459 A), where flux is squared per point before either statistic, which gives 57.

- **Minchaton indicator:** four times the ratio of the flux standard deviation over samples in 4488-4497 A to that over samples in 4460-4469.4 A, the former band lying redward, 4.9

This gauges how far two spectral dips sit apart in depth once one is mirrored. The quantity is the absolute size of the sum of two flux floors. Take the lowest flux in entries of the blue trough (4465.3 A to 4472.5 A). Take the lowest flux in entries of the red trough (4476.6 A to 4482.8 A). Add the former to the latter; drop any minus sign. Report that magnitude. 60.9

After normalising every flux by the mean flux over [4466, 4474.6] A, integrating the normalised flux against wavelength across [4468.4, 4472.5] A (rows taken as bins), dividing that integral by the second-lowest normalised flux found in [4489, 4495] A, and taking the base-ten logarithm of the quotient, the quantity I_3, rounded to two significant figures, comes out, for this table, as 0.60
